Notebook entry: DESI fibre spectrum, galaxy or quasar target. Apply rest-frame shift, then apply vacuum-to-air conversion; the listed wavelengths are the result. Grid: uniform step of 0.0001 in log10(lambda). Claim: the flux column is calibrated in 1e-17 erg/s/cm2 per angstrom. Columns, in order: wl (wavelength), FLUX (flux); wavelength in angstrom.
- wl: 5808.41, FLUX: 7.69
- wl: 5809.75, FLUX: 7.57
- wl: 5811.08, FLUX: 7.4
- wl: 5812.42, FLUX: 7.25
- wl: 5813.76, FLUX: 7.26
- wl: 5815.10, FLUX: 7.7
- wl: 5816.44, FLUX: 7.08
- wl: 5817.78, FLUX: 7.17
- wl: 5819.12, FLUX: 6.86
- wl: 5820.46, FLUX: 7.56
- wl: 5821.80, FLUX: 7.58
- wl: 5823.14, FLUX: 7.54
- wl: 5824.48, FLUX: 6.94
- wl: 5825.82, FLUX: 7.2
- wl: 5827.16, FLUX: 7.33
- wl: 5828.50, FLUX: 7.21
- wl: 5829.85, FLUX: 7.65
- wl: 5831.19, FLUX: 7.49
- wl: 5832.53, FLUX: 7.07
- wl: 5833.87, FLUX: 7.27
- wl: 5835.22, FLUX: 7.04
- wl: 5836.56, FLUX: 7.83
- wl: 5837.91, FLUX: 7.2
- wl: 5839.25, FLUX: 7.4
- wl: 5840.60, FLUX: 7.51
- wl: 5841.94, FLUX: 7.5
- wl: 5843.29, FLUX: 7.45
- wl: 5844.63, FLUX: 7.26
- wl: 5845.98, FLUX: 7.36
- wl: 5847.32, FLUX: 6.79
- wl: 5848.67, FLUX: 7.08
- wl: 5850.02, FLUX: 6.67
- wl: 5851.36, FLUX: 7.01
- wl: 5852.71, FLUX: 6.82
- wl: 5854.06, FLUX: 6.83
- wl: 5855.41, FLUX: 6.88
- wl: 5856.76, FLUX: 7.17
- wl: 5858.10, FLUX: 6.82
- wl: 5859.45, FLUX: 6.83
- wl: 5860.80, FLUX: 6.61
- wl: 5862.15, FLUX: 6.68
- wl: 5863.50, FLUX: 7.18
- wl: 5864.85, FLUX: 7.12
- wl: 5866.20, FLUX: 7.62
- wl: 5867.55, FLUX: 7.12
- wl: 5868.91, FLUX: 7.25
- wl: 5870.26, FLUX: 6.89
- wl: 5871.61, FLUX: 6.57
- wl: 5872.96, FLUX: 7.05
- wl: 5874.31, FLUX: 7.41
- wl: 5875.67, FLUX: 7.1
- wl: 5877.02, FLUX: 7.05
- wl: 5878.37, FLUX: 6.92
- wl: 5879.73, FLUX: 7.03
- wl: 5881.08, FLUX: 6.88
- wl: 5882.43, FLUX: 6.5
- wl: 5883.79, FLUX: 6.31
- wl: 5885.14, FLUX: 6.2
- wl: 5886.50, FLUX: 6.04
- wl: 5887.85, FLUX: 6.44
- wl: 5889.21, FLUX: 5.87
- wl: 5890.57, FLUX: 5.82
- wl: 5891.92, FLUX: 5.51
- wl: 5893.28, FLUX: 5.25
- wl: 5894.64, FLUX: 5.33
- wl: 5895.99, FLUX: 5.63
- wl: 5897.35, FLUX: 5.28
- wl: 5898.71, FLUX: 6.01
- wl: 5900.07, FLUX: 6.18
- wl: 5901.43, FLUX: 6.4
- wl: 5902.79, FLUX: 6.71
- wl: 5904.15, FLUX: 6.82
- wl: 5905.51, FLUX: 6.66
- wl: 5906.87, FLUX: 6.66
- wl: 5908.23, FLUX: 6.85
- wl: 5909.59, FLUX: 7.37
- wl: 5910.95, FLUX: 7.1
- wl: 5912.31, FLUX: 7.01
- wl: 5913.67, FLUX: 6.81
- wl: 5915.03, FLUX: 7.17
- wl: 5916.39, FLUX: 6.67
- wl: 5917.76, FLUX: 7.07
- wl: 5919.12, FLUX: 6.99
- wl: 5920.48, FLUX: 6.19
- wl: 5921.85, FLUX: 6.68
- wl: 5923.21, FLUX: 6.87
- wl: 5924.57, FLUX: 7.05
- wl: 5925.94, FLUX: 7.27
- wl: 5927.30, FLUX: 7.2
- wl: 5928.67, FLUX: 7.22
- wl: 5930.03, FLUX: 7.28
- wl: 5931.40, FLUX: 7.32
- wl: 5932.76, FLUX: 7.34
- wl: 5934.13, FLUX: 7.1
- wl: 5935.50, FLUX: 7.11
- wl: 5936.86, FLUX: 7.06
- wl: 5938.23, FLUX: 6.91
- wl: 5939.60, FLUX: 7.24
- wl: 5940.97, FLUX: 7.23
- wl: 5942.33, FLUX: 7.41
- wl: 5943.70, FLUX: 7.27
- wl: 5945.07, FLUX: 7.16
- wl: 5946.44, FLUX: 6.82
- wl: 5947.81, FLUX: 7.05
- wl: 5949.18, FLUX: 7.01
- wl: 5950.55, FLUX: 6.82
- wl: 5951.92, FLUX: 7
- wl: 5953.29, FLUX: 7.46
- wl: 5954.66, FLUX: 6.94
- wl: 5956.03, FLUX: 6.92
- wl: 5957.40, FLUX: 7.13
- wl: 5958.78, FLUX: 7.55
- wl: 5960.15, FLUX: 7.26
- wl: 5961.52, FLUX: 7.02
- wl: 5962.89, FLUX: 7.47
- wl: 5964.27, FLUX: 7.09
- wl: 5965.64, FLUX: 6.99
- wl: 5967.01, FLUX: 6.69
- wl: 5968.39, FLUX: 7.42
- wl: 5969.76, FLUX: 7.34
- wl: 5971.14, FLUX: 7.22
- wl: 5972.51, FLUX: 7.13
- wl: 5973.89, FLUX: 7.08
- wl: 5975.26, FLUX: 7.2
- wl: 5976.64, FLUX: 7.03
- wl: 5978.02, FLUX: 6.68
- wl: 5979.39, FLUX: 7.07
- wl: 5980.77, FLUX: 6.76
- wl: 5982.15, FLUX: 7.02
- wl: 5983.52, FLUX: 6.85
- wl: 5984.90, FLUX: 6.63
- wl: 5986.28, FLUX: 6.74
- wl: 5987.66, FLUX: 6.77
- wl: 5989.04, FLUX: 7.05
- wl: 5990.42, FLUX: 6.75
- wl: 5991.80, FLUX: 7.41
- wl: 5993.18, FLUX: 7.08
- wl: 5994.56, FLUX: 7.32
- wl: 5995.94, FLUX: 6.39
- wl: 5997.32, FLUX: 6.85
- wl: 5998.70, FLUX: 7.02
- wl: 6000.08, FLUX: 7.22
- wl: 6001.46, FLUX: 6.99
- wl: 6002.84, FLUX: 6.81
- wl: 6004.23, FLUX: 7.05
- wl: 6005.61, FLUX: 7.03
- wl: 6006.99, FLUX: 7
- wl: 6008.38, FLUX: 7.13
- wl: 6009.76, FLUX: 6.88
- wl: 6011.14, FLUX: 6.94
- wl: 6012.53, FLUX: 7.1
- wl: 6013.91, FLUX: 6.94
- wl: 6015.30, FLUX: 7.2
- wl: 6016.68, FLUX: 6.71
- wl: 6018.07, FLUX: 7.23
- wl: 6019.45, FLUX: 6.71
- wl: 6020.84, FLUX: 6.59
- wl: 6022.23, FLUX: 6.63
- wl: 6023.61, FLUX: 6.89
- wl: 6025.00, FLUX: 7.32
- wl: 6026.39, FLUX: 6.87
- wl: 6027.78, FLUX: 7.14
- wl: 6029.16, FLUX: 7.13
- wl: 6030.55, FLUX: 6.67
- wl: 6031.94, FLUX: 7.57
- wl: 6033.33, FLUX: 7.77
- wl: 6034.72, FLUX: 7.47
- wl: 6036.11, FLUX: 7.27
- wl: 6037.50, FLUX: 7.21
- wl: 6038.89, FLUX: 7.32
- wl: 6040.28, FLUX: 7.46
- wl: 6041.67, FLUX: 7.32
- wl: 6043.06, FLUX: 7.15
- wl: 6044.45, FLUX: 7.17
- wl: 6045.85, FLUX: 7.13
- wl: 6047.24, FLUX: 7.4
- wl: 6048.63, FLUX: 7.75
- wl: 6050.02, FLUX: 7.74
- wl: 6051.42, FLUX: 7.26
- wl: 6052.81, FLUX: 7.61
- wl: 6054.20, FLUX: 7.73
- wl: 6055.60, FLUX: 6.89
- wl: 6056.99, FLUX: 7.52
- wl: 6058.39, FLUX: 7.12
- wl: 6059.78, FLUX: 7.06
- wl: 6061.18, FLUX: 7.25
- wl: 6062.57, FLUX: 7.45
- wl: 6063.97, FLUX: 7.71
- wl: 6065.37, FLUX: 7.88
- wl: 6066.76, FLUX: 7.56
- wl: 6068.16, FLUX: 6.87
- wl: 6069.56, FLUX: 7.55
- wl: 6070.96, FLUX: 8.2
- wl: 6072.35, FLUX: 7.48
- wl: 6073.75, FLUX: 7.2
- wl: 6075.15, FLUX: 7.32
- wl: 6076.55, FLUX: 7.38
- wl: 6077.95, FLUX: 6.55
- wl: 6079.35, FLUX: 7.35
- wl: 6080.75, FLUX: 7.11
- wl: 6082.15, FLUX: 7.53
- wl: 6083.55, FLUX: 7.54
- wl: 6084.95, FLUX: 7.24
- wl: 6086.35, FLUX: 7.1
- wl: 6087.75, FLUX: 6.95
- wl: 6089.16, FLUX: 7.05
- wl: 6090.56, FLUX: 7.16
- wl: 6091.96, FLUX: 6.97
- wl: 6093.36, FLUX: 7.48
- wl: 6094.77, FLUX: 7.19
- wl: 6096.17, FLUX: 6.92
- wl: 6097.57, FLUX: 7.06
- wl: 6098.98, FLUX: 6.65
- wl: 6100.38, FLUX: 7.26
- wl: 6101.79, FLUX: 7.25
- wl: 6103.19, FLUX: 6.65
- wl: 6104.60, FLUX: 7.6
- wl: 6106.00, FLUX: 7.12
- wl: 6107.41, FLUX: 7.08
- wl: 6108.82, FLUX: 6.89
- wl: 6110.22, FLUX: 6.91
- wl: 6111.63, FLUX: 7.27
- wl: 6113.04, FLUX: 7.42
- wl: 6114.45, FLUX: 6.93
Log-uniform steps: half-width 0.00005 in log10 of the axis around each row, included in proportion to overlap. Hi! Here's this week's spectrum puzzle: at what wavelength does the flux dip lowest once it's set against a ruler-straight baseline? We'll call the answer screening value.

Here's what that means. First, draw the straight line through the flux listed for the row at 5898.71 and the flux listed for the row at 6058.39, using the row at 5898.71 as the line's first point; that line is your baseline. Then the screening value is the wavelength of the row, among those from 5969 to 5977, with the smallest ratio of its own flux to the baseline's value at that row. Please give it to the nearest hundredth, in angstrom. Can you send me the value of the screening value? 5976.64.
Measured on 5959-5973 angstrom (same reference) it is 5967.01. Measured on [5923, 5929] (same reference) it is 5923.21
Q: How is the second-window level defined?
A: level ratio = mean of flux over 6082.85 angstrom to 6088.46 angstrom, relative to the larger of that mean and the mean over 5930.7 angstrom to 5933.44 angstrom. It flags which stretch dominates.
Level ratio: 0.98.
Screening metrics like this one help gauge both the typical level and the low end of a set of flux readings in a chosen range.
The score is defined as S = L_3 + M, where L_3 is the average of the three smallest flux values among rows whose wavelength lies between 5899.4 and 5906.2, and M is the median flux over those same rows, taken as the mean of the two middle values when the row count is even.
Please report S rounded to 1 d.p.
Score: 13.1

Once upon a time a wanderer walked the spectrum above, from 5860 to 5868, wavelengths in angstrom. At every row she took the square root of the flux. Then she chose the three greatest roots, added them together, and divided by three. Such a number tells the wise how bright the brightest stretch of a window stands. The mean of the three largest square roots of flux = 2.70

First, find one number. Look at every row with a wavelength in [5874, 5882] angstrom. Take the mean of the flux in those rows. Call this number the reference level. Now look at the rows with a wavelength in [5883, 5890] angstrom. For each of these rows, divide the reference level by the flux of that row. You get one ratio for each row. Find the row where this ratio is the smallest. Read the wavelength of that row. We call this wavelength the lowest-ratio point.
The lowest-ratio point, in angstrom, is 5887.85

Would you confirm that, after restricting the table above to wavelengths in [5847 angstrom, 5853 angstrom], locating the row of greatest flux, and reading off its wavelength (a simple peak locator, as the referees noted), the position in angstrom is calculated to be 5848.67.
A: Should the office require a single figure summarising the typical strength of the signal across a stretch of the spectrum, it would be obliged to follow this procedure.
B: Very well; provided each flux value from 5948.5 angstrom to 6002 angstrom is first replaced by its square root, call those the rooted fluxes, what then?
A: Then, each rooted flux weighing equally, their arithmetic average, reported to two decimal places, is 2.65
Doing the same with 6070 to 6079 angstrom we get 2.71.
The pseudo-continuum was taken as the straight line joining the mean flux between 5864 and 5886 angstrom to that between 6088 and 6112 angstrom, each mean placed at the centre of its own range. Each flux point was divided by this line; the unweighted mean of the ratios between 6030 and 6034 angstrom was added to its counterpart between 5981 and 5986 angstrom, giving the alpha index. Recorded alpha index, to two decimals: 2.02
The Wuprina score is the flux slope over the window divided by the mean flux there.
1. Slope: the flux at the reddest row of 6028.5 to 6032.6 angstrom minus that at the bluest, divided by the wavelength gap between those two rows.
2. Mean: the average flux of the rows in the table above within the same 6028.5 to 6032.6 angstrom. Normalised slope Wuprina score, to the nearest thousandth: 0.022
